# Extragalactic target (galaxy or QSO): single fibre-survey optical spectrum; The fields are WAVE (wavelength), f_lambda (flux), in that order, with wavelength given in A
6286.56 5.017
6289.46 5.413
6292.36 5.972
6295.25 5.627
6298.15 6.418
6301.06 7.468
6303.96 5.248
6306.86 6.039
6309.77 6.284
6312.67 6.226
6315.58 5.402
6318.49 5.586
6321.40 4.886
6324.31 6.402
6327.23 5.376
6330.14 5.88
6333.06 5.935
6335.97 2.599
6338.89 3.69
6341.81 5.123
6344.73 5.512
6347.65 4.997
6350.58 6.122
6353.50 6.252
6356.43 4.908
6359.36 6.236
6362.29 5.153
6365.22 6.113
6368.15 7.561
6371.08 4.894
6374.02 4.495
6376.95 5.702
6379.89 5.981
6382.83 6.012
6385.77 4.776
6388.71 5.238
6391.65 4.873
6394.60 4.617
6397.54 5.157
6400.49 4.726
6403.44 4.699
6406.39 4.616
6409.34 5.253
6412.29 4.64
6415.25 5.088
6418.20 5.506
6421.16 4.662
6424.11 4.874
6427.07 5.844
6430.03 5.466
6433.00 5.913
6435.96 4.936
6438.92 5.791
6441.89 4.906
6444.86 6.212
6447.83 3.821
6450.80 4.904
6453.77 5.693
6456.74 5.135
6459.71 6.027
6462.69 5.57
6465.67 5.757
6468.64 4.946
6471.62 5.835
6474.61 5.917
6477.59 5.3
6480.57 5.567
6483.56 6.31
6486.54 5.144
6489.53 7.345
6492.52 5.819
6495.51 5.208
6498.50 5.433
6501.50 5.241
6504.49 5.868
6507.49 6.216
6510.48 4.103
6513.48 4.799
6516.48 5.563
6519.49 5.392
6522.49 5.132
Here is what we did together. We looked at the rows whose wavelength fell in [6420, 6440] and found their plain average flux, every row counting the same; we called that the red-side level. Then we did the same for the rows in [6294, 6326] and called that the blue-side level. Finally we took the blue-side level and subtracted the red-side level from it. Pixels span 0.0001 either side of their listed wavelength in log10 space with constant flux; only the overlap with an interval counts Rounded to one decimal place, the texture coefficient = 0.6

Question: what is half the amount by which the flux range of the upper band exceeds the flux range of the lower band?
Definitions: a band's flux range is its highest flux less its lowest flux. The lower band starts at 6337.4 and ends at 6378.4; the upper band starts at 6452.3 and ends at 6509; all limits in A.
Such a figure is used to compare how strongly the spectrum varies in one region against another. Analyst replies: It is -0.7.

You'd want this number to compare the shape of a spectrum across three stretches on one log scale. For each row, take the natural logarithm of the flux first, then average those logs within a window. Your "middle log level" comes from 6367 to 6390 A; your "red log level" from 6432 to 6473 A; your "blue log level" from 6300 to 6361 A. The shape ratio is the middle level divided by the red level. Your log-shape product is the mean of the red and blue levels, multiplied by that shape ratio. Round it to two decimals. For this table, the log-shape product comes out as 1.71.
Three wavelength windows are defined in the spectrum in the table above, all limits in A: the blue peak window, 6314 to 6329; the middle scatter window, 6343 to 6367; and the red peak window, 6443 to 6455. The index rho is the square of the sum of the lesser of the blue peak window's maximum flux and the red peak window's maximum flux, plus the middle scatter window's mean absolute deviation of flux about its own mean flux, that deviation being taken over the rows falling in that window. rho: 45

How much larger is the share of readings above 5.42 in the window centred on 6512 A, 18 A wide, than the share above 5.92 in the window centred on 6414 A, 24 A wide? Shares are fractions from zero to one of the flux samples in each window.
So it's 0.50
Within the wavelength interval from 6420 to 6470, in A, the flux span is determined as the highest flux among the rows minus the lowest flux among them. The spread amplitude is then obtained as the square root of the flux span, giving 1.55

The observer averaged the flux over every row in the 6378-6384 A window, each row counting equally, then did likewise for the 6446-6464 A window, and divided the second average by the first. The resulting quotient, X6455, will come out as 0.87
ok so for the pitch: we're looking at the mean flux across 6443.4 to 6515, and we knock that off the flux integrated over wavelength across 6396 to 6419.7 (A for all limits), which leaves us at 112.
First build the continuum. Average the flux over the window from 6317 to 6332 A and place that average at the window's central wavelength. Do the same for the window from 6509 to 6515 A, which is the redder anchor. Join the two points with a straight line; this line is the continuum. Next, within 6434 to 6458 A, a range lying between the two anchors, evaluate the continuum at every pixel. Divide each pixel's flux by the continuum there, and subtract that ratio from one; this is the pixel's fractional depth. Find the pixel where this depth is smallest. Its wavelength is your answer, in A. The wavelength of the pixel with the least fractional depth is 6444.86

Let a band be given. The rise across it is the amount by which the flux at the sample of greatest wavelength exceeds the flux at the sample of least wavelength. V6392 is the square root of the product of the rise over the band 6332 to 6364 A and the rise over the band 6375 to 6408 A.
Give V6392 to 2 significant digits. 0.92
